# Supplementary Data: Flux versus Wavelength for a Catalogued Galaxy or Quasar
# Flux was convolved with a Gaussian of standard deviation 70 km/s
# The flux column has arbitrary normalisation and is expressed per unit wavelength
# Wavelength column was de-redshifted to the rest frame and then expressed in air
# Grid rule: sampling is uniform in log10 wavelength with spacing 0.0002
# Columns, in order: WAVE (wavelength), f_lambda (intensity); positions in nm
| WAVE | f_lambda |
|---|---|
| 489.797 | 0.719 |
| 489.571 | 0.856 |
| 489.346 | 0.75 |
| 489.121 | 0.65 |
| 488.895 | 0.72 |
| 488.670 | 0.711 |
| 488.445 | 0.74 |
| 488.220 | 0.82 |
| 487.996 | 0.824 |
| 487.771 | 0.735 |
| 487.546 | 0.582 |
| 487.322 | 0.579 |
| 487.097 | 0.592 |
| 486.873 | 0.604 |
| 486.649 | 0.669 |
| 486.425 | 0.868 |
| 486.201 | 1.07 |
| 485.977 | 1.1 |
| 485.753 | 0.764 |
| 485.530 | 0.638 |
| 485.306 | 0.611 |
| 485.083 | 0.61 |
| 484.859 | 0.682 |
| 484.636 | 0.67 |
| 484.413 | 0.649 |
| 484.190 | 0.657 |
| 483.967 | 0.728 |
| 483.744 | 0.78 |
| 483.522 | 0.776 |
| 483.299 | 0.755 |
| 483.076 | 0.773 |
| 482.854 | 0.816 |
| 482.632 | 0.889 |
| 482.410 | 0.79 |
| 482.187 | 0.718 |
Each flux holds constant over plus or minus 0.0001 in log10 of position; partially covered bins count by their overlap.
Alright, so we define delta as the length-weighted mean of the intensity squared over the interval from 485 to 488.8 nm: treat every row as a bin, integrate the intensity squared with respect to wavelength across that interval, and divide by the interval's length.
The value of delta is 0.568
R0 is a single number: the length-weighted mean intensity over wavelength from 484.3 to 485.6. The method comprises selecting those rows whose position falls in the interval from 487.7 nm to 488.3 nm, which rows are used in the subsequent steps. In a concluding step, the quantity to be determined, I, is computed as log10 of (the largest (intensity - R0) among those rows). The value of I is -0.74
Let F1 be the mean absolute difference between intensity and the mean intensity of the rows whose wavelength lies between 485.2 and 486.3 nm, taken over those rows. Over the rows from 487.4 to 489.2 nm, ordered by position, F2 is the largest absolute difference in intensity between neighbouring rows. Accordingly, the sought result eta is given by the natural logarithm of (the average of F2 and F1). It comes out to -1.74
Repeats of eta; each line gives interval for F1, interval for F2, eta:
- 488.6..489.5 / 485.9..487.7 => -2.16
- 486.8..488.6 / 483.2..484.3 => -2.49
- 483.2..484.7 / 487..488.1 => -2.29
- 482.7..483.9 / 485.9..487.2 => -2.22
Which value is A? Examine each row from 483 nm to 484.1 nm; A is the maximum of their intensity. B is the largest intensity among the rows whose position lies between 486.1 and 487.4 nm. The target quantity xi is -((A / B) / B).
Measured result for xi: -0.7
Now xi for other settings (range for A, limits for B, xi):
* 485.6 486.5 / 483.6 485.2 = -1.8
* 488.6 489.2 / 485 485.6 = -1.8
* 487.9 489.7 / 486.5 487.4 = -1.9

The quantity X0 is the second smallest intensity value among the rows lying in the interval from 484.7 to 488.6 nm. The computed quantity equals 0.582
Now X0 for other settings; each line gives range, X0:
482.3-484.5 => 0.657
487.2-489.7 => 0.582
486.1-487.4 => 0.592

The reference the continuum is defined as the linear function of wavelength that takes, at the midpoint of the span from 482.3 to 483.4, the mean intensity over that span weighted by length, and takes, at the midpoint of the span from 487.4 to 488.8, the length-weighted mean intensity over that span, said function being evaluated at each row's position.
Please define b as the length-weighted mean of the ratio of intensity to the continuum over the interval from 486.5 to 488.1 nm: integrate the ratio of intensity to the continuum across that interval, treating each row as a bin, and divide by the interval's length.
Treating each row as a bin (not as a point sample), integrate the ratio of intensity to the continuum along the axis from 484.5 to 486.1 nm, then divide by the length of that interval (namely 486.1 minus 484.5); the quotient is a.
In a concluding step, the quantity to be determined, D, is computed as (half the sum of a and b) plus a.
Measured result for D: 1.86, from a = 0.94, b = 0.888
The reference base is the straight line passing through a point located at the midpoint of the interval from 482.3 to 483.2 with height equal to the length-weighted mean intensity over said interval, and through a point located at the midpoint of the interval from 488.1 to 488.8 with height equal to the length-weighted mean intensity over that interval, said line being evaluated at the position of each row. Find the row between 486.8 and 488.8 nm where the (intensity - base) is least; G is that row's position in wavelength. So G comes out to 487.322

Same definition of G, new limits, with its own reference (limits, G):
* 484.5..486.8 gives 485.083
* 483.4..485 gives 484.413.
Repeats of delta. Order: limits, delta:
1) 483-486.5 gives 0.593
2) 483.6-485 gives 0.485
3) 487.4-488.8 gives 0.542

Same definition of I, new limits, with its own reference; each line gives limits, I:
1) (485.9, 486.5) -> -0.34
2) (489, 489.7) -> -0.67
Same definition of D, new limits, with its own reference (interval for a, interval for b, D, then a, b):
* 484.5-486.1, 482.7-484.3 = 1.89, 0.94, 0.953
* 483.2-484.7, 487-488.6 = 1.84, 0.91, 0.949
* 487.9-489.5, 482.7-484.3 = 2.03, 1.03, 0.953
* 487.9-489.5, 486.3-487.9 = 2.00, 1.03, 0.893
